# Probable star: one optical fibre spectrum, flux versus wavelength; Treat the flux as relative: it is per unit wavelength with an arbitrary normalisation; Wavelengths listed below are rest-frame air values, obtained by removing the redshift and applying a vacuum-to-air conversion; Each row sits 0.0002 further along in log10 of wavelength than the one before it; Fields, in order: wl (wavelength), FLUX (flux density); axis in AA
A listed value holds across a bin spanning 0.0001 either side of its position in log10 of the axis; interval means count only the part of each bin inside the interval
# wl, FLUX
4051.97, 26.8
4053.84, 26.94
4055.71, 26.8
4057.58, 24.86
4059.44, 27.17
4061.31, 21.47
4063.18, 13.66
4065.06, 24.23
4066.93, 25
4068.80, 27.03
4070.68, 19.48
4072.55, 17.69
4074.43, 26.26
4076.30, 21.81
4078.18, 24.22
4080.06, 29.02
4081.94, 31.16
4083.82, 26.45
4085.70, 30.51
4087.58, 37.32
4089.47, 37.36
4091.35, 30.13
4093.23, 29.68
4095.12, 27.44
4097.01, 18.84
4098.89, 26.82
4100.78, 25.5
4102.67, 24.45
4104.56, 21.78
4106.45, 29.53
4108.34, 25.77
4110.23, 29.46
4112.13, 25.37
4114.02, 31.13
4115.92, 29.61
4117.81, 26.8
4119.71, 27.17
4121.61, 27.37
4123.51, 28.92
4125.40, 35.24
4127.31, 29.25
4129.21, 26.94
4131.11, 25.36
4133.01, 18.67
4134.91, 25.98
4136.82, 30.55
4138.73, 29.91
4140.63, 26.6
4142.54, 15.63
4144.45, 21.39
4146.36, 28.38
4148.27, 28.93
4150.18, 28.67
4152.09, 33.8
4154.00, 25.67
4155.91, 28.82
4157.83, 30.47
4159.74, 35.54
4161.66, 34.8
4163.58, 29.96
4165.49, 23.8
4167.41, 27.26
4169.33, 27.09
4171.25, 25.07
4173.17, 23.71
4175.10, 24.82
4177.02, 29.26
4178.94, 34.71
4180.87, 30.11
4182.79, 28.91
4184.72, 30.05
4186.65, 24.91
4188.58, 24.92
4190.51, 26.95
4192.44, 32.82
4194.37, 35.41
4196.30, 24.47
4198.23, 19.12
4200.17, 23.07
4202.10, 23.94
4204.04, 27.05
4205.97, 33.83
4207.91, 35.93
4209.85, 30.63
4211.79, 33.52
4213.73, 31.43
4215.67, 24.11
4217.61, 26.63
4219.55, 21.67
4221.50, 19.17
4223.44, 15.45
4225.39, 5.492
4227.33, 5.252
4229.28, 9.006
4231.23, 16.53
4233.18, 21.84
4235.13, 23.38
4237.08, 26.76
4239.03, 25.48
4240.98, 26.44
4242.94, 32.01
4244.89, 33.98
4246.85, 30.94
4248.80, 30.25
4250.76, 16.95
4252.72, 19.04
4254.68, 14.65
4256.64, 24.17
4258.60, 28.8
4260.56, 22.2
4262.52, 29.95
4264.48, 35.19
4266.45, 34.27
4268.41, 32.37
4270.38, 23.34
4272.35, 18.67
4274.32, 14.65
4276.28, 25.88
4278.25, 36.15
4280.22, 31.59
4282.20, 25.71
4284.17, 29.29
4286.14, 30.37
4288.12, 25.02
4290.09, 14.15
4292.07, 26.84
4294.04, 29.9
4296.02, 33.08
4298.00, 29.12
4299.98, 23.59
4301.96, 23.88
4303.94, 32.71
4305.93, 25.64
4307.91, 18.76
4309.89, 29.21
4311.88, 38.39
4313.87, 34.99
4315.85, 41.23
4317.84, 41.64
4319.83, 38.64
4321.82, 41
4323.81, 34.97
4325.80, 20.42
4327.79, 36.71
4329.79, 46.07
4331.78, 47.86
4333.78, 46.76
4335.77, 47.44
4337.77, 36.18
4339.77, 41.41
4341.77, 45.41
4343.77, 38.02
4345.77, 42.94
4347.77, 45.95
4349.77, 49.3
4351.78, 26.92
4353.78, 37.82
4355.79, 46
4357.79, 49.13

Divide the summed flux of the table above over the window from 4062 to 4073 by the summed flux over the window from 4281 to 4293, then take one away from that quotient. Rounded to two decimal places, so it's -0.16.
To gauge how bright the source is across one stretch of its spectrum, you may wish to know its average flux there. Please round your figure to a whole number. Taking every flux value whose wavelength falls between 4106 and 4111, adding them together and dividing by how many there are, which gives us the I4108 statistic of 28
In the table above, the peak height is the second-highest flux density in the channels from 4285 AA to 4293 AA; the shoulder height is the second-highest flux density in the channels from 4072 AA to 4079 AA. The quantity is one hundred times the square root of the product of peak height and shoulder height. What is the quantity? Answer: 2550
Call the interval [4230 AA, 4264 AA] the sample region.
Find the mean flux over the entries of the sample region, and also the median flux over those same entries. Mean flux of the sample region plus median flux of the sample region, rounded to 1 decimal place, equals 50.4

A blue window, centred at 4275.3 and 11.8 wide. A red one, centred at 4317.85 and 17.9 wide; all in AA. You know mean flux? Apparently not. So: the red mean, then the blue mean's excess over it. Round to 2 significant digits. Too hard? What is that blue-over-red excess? -11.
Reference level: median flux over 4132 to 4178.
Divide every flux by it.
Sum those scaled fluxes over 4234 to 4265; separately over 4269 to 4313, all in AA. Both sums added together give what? 36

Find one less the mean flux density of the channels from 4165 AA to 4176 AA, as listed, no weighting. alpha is -24.3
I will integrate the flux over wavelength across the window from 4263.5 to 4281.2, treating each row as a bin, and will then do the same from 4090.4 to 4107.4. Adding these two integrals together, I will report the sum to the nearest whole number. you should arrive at 938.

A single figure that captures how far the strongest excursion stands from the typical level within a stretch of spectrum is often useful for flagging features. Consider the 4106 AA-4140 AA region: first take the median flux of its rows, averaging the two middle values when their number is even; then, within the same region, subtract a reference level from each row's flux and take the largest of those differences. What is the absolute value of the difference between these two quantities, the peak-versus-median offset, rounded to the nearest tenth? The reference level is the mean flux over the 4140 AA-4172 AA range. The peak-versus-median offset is 20.7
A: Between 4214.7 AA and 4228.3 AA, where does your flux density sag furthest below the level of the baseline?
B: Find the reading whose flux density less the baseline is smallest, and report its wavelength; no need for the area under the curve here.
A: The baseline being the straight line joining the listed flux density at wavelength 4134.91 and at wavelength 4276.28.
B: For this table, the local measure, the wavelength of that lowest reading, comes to 4227.33 AA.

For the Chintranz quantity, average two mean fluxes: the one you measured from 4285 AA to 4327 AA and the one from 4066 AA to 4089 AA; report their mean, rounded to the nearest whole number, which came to 28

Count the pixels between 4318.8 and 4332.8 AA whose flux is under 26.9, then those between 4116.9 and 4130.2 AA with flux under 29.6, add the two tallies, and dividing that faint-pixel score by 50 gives 0.14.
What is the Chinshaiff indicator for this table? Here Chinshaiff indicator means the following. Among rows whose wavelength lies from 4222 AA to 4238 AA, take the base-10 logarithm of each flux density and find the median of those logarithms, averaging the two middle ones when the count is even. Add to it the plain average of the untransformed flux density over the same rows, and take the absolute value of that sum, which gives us 16.7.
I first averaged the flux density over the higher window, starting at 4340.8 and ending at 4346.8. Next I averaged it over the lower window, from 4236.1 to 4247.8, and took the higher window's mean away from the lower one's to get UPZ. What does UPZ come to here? -13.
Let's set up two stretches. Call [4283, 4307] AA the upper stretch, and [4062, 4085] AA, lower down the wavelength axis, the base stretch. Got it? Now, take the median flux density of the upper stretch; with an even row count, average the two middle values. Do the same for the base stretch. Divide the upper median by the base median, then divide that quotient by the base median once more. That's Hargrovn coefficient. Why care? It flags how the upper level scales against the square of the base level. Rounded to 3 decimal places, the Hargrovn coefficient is 0.046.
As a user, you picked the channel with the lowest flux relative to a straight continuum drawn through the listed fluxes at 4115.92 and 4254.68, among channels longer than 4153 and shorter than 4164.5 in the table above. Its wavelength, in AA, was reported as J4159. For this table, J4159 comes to 4154.00 AA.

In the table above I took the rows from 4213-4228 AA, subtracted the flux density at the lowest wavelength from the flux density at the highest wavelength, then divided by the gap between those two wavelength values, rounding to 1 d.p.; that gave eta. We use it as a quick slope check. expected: -1.9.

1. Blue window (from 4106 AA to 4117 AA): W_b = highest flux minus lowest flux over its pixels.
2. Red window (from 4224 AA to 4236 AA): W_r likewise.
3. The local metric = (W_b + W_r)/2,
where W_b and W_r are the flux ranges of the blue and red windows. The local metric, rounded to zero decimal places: 12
